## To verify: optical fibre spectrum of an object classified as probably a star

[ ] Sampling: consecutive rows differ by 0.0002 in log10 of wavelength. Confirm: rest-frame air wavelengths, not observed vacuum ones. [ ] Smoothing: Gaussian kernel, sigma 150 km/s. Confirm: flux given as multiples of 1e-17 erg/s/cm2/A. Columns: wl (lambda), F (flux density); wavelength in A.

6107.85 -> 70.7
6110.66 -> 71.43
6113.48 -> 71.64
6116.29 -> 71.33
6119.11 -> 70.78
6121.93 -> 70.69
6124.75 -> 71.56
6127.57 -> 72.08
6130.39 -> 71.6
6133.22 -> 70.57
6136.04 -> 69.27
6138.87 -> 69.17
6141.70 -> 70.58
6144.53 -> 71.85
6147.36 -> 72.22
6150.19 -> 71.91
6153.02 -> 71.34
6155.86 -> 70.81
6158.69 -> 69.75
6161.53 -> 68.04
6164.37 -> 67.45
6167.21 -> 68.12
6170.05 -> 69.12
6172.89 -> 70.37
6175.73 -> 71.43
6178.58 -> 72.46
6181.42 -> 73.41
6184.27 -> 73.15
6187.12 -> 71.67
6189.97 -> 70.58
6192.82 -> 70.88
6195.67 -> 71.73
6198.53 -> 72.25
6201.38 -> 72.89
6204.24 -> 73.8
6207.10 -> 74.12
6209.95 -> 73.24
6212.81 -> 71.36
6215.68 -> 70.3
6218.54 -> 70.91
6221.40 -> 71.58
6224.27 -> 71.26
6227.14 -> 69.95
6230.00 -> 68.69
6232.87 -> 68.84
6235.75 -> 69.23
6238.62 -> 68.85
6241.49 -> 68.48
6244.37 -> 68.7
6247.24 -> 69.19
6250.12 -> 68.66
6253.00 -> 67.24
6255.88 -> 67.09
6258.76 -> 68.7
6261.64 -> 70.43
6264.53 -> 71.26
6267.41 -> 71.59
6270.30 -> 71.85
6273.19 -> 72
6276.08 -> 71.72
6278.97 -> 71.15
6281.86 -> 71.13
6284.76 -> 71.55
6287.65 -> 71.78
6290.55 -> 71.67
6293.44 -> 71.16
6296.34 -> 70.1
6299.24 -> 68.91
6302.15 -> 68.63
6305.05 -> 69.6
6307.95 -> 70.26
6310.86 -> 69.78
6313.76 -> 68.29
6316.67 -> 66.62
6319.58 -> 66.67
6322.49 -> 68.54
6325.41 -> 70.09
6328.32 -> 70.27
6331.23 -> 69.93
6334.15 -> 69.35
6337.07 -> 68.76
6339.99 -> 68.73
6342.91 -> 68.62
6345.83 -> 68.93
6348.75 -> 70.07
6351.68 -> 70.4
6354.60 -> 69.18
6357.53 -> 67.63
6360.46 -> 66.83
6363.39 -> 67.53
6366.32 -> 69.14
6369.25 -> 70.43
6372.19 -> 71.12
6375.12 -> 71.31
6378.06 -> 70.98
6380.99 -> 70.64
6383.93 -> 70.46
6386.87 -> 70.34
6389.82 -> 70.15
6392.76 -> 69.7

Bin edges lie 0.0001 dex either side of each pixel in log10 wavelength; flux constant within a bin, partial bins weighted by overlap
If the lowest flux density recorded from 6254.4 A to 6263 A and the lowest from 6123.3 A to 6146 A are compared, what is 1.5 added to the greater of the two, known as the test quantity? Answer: 70.7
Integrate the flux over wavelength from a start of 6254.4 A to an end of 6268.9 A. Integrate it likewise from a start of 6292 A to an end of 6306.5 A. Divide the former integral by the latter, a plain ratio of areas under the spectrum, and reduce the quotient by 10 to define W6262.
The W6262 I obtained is -9.00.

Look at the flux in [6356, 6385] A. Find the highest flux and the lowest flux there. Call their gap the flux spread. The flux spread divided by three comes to 1.5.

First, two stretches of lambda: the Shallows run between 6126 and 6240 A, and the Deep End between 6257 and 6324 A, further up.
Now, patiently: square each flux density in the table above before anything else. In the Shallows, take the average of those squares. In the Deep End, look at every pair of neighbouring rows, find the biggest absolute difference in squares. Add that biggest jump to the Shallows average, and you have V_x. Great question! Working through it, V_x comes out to 5285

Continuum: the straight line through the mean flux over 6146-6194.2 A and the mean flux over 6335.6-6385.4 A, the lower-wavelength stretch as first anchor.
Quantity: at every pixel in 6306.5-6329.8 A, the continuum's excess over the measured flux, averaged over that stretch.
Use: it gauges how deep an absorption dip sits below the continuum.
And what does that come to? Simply 0.93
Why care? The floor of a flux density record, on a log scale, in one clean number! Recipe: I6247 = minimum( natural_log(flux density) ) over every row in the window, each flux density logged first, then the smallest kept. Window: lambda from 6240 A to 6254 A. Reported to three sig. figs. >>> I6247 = 4.21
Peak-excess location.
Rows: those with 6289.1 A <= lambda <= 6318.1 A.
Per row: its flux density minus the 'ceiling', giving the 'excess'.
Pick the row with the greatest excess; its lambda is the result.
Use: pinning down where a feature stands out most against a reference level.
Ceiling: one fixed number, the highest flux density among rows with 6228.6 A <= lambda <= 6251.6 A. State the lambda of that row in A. 6290.55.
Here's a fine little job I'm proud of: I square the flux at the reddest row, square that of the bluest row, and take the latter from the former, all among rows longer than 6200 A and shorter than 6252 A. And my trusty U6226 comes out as -599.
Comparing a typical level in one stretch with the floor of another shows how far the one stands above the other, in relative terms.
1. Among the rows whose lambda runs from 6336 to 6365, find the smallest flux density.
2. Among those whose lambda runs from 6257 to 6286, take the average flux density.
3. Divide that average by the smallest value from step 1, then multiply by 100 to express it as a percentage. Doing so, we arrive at 106.4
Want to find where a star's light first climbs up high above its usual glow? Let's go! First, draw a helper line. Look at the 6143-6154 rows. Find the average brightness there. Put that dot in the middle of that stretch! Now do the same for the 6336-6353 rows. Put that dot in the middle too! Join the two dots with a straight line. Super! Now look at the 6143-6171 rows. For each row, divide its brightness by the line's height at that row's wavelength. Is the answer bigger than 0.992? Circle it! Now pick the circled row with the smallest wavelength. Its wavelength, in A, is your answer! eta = 6144.53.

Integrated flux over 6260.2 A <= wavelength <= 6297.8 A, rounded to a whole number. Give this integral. 2682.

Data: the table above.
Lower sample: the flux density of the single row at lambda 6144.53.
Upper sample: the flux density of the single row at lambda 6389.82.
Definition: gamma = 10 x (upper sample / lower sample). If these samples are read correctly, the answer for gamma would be 9.8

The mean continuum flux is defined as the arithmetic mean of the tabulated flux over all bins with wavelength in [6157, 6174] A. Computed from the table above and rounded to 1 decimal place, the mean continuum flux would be 68.8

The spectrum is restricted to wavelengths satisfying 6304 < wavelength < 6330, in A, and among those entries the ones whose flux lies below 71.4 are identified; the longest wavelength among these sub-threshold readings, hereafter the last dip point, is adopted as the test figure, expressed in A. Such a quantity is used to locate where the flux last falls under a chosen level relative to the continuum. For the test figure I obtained 6328.32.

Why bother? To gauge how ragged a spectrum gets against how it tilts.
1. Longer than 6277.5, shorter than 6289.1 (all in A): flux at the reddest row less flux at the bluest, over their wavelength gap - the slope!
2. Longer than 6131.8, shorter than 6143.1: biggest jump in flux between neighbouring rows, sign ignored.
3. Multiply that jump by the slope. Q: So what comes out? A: 0.10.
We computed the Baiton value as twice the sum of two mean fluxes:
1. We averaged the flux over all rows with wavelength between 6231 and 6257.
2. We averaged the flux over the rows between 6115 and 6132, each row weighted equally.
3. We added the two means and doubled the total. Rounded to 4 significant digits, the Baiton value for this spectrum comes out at 279.6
